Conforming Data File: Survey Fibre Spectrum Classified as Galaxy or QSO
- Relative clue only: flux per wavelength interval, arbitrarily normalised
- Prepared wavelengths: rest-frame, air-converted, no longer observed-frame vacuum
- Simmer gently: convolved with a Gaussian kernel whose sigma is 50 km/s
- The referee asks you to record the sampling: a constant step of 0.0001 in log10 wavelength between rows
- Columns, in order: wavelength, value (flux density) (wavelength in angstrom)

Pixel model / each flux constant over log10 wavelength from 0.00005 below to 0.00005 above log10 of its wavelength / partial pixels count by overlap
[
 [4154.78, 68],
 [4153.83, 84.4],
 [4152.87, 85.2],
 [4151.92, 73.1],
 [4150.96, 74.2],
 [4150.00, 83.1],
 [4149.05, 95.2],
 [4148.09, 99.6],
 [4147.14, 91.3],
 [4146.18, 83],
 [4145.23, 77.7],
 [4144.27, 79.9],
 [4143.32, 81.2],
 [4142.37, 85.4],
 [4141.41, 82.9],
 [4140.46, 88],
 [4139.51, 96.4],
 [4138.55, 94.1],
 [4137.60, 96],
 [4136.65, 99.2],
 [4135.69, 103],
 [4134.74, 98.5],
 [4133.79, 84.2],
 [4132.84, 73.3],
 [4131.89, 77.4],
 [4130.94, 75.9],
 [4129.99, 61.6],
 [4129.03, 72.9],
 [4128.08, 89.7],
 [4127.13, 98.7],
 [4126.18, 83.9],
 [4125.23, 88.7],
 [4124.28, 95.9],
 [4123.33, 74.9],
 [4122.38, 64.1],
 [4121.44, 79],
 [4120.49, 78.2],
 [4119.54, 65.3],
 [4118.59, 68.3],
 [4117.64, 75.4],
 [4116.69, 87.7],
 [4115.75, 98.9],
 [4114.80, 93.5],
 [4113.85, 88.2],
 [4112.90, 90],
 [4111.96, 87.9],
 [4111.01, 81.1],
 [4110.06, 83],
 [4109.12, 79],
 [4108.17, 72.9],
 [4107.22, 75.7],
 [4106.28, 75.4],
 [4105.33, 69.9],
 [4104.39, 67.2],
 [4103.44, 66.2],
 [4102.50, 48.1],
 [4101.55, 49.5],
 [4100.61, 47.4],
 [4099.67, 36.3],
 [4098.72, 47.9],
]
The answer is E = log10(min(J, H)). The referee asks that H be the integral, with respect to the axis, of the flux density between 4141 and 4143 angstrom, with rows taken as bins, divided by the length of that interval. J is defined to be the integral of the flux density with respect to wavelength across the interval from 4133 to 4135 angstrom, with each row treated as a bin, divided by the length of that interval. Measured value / 1.92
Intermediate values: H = 84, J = 88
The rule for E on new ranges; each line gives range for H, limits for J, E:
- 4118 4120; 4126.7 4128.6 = 1.83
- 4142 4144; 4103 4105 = 1.83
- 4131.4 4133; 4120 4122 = 1.88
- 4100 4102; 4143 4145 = 1.68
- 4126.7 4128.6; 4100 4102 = 1.68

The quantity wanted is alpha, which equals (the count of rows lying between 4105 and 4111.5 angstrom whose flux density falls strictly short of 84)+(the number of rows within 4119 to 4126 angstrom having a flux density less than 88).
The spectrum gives 12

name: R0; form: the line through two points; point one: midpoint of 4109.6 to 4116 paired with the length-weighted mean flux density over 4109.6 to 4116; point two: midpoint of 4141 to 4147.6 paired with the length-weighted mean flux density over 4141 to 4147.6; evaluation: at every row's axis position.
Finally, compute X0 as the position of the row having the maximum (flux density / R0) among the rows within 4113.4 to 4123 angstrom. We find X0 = 4115.75 angstrom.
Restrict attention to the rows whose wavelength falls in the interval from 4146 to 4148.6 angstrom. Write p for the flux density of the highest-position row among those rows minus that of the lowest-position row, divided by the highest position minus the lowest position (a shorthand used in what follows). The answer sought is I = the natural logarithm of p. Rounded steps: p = 9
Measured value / 2.2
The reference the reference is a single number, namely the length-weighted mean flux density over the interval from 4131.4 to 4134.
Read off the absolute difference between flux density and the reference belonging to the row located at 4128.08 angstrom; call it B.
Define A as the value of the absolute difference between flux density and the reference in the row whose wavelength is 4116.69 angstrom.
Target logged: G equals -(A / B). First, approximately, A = 9.9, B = 12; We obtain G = -0.8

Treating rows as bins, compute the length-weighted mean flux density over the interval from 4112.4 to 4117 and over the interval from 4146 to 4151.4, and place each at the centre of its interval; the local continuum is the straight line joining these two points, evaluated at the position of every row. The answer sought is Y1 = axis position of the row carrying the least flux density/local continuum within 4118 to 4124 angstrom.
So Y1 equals 4122.38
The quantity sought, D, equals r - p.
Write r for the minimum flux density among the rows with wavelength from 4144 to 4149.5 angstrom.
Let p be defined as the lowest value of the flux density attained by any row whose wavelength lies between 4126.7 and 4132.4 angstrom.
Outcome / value 16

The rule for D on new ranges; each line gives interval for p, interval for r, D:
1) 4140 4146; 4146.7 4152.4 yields -5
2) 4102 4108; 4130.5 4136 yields 25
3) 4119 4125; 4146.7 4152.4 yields 9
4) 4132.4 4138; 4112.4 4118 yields 2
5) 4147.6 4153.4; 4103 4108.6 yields -7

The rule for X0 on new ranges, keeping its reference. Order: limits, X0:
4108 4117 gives 4115.75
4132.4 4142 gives 4135.69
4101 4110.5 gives 4110.06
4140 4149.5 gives 4148.09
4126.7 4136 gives 4135.69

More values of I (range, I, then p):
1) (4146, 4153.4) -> -1.1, 0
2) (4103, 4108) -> 0.9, 3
